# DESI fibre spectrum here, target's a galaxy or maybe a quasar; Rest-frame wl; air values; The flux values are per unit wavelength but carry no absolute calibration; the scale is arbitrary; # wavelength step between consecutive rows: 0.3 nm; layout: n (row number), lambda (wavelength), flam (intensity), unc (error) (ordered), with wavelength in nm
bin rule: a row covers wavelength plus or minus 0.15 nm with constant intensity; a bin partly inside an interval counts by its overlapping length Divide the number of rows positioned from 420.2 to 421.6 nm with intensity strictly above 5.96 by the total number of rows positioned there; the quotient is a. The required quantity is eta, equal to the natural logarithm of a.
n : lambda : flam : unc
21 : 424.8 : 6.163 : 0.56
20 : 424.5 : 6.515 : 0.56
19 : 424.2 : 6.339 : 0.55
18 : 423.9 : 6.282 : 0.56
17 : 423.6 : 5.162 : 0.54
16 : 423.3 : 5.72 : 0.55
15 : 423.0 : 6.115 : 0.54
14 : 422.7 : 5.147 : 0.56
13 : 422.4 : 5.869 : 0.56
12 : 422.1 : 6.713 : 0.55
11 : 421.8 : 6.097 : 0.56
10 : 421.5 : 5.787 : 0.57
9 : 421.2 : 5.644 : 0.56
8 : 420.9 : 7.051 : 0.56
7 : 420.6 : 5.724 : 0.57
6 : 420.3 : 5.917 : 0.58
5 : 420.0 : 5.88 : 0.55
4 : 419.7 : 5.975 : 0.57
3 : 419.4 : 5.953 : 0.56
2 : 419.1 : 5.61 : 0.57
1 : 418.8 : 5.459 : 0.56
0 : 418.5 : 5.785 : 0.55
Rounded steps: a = 0.20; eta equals -1.61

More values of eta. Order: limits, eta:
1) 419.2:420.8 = -1.61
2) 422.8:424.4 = -0.51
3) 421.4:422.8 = -0.92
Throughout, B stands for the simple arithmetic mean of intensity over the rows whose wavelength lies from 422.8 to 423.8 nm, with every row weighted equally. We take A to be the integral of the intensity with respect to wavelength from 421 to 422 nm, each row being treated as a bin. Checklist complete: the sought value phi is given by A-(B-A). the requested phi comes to 6.2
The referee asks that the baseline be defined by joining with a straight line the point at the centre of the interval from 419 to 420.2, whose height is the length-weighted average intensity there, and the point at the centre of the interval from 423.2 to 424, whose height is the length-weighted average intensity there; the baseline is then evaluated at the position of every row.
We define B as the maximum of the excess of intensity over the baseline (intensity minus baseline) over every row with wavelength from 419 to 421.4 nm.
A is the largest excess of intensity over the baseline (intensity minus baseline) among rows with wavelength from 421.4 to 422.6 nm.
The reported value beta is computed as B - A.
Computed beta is 0.3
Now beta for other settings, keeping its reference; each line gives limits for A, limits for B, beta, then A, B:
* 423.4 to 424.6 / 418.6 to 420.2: -0.8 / 0.9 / 0.1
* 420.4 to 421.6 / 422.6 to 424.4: -0.6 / 1.2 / 0.7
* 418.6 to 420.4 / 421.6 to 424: 0.8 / 0.1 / 1.0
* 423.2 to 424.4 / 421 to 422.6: 0.3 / 0.7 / 1.0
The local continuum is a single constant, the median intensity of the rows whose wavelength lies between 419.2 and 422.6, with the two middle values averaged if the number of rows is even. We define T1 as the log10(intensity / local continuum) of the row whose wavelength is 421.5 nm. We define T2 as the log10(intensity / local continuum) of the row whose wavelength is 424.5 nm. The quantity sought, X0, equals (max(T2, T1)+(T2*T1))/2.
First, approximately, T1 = -0.010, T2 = 0.042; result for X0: 0.021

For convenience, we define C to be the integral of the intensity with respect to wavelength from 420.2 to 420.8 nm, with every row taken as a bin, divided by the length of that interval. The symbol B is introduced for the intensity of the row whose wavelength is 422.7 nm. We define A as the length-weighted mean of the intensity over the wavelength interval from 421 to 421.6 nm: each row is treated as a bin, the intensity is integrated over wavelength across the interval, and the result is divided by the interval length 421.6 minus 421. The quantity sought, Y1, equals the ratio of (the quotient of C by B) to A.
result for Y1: 0.20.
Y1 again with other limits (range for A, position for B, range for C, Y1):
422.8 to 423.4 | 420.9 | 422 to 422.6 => 0.15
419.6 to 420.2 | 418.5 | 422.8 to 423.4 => 0.17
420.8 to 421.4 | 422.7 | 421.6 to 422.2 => 0.20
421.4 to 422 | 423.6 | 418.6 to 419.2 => 0.18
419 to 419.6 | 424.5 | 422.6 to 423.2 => 0.15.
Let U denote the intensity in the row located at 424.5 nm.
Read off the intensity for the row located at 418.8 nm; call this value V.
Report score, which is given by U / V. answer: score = 1.19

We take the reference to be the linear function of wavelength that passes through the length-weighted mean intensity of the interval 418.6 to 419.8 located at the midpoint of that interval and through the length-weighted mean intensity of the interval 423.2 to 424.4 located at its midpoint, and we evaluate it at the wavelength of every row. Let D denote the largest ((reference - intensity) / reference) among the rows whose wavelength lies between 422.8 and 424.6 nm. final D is 0.13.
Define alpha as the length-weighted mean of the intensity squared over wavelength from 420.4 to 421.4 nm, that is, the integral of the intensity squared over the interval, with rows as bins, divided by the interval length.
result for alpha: 37.7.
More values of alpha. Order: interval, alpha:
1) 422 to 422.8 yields 35.3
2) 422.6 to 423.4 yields 32.5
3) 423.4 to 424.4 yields 35.6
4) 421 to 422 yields 35.5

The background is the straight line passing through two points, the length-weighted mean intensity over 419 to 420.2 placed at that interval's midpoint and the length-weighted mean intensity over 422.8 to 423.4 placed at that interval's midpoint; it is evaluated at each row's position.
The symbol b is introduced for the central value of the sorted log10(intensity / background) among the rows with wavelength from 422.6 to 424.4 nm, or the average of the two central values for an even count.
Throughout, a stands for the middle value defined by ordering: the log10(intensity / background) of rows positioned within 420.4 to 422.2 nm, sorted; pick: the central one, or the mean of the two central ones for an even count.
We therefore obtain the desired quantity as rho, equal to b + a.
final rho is 0.0085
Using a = 0.005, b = 0.0033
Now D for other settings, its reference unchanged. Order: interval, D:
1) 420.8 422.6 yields 0.03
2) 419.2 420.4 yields -0.02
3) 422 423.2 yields 0.12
